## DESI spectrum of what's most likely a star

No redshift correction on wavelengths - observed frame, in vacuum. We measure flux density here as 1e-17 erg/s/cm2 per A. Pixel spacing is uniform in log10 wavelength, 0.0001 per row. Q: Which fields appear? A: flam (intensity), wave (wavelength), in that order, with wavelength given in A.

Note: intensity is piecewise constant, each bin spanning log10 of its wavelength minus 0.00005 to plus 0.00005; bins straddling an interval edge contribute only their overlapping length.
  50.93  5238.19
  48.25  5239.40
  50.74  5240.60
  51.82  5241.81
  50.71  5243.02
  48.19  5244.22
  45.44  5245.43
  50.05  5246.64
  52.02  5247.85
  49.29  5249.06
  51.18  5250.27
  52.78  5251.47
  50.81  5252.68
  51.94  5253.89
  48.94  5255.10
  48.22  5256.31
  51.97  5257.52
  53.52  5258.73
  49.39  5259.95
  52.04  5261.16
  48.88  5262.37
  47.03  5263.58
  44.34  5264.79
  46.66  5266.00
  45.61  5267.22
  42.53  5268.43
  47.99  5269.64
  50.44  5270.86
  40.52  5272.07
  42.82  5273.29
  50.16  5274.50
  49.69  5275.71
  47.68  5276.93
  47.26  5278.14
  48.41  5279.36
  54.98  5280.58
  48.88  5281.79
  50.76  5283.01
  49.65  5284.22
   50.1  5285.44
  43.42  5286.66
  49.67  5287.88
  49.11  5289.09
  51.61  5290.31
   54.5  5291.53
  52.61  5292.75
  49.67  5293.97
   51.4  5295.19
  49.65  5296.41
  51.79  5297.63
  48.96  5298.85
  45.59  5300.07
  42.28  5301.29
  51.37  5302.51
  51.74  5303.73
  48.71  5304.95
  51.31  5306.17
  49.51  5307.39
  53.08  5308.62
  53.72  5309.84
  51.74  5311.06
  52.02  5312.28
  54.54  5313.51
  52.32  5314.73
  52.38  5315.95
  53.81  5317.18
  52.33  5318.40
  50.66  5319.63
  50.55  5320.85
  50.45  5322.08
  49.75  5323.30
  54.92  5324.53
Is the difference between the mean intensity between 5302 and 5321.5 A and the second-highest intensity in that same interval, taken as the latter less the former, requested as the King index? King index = 1.9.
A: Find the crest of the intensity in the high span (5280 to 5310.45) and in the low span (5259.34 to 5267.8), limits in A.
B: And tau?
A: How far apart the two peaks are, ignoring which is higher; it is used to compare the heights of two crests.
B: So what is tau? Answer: 2.94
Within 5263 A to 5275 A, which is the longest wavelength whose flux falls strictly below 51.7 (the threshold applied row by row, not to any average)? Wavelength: 5274.50 A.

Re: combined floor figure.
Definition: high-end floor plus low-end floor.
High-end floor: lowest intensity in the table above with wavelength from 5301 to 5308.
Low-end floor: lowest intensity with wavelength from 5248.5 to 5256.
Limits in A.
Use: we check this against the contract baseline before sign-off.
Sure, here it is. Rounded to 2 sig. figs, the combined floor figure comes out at 91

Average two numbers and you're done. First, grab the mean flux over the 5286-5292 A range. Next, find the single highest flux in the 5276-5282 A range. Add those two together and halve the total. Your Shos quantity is 52.3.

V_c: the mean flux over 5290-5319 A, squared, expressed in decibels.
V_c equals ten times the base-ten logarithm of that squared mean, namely 34.2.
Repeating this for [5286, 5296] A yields 34.0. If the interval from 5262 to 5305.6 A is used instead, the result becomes 33.7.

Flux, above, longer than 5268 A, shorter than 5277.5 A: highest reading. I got 50.44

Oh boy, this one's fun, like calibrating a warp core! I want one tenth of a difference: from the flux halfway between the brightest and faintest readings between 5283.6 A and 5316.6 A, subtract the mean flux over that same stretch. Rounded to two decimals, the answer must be -0.21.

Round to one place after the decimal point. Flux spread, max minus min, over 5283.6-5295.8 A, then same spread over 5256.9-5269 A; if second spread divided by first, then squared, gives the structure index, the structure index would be 1.0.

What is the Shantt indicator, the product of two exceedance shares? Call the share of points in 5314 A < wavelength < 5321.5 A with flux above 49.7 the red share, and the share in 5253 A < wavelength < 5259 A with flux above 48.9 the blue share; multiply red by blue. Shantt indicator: 0.8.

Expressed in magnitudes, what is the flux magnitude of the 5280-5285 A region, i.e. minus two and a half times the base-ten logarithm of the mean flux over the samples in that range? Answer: -4.270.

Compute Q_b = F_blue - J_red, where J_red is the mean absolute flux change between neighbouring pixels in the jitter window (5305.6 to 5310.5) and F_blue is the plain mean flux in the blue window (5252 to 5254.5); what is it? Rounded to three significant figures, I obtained 49.4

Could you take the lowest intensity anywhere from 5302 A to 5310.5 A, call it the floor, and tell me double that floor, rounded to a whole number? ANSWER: 97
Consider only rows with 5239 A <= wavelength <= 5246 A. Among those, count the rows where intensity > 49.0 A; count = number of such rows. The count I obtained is 3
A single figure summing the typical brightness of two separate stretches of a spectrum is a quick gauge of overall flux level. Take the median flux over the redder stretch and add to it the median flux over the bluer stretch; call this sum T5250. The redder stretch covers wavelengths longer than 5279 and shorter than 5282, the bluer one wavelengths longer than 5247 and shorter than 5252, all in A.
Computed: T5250 100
